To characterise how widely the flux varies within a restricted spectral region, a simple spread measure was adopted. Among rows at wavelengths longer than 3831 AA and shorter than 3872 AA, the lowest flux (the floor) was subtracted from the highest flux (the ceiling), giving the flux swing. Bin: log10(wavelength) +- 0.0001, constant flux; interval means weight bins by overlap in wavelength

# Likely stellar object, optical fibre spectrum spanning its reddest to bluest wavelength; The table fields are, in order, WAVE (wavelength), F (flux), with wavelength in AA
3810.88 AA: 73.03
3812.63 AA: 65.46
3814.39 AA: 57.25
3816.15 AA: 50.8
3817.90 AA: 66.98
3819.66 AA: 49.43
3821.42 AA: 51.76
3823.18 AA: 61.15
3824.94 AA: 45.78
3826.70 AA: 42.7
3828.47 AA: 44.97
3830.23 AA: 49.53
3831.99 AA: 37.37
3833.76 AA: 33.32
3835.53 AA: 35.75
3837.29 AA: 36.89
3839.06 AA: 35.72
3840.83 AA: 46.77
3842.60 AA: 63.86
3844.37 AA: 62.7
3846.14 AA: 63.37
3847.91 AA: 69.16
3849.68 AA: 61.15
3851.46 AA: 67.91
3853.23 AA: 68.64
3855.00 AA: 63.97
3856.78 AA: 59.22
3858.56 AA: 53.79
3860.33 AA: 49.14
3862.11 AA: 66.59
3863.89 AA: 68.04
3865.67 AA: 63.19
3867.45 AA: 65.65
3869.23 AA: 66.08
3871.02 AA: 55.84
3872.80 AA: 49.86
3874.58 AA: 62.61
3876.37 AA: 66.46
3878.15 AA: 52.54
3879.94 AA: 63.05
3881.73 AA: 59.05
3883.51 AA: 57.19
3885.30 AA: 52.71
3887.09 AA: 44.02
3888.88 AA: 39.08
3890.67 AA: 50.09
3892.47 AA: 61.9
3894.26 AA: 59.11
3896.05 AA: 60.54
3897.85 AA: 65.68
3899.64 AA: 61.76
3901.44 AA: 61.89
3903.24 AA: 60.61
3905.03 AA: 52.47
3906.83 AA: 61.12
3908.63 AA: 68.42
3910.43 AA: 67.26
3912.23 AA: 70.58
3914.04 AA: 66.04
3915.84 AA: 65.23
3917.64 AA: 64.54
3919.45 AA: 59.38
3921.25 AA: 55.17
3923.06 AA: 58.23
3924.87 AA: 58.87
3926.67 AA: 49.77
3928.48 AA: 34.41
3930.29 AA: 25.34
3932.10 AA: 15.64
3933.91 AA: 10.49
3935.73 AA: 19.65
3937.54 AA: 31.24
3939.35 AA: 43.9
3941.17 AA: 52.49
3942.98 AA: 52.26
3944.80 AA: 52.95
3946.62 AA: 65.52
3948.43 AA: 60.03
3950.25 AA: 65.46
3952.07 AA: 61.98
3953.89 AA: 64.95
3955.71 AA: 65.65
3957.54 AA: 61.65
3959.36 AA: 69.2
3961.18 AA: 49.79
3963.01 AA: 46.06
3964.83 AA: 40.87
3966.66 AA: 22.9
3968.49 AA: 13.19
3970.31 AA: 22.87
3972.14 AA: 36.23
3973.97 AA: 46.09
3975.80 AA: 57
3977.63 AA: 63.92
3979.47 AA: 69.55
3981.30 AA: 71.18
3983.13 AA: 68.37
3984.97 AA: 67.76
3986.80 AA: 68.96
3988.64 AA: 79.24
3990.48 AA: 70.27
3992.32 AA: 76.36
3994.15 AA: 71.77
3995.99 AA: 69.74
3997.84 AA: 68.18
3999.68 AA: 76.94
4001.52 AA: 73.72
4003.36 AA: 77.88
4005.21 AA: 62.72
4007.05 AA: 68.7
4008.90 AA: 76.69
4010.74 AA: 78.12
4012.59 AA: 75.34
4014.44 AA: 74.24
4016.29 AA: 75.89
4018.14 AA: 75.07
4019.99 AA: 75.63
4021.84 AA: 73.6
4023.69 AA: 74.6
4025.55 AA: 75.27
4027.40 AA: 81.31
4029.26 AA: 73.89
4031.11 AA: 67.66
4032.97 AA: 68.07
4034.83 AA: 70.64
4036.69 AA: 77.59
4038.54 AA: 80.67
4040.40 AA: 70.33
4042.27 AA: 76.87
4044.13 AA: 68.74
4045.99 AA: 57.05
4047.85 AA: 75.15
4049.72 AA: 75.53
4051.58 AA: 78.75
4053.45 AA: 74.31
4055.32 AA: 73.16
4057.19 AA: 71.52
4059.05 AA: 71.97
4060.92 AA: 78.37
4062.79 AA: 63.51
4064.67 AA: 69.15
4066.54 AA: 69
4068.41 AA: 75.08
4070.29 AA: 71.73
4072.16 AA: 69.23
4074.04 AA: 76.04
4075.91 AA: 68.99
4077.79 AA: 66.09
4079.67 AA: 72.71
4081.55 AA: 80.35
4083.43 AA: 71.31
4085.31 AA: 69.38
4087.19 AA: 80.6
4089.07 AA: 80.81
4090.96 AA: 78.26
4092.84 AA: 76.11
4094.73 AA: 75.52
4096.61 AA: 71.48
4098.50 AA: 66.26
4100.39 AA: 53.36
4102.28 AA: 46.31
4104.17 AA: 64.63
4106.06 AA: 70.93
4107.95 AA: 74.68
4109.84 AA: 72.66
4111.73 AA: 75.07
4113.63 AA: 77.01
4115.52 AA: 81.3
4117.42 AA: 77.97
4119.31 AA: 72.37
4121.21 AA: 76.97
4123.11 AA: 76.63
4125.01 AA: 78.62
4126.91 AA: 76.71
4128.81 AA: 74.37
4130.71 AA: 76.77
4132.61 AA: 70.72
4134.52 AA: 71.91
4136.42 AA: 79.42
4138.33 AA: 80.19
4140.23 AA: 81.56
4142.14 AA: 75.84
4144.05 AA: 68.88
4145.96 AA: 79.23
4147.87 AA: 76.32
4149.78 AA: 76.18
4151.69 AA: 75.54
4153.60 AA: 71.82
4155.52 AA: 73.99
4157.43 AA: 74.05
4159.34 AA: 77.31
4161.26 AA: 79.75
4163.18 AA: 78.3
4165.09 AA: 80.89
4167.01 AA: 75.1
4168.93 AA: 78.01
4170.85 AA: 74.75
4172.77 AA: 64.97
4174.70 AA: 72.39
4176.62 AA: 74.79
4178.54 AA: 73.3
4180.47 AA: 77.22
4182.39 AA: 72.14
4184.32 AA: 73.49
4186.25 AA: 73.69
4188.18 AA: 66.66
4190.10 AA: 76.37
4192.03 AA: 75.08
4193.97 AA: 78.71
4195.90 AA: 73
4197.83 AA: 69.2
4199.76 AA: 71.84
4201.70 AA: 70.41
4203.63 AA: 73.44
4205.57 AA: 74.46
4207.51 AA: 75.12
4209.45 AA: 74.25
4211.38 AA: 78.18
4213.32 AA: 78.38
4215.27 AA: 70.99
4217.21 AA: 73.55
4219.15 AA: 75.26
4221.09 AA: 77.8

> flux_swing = 36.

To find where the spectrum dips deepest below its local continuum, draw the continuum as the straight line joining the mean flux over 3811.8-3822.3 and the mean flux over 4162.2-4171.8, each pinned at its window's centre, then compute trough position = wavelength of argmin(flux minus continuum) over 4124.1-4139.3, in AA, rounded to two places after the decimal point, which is 4132.61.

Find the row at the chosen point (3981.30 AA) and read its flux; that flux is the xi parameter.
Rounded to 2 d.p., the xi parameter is 71.18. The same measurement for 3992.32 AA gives 76.36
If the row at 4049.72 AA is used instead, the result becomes 75.53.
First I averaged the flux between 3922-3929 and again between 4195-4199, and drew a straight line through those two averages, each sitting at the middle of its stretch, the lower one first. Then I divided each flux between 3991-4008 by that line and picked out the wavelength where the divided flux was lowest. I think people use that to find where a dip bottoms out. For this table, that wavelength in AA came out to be 4005.21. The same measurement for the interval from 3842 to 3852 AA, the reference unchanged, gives 3849.68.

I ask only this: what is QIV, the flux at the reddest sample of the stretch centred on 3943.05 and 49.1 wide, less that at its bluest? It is -36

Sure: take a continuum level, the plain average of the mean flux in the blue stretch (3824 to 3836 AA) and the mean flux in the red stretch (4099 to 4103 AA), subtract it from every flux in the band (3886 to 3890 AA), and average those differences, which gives -4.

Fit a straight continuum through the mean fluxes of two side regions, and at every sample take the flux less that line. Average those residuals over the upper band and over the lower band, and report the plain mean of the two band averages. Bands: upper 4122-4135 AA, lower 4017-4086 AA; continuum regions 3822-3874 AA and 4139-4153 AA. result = 2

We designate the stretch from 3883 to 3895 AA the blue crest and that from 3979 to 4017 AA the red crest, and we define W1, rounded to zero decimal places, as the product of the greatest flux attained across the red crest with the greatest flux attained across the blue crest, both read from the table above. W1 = 4905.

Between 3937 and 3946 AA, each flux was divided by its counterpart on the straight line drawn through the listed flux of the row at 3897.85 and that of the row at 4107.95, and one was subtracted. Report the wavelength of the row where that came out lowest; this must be 3937.54 AA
